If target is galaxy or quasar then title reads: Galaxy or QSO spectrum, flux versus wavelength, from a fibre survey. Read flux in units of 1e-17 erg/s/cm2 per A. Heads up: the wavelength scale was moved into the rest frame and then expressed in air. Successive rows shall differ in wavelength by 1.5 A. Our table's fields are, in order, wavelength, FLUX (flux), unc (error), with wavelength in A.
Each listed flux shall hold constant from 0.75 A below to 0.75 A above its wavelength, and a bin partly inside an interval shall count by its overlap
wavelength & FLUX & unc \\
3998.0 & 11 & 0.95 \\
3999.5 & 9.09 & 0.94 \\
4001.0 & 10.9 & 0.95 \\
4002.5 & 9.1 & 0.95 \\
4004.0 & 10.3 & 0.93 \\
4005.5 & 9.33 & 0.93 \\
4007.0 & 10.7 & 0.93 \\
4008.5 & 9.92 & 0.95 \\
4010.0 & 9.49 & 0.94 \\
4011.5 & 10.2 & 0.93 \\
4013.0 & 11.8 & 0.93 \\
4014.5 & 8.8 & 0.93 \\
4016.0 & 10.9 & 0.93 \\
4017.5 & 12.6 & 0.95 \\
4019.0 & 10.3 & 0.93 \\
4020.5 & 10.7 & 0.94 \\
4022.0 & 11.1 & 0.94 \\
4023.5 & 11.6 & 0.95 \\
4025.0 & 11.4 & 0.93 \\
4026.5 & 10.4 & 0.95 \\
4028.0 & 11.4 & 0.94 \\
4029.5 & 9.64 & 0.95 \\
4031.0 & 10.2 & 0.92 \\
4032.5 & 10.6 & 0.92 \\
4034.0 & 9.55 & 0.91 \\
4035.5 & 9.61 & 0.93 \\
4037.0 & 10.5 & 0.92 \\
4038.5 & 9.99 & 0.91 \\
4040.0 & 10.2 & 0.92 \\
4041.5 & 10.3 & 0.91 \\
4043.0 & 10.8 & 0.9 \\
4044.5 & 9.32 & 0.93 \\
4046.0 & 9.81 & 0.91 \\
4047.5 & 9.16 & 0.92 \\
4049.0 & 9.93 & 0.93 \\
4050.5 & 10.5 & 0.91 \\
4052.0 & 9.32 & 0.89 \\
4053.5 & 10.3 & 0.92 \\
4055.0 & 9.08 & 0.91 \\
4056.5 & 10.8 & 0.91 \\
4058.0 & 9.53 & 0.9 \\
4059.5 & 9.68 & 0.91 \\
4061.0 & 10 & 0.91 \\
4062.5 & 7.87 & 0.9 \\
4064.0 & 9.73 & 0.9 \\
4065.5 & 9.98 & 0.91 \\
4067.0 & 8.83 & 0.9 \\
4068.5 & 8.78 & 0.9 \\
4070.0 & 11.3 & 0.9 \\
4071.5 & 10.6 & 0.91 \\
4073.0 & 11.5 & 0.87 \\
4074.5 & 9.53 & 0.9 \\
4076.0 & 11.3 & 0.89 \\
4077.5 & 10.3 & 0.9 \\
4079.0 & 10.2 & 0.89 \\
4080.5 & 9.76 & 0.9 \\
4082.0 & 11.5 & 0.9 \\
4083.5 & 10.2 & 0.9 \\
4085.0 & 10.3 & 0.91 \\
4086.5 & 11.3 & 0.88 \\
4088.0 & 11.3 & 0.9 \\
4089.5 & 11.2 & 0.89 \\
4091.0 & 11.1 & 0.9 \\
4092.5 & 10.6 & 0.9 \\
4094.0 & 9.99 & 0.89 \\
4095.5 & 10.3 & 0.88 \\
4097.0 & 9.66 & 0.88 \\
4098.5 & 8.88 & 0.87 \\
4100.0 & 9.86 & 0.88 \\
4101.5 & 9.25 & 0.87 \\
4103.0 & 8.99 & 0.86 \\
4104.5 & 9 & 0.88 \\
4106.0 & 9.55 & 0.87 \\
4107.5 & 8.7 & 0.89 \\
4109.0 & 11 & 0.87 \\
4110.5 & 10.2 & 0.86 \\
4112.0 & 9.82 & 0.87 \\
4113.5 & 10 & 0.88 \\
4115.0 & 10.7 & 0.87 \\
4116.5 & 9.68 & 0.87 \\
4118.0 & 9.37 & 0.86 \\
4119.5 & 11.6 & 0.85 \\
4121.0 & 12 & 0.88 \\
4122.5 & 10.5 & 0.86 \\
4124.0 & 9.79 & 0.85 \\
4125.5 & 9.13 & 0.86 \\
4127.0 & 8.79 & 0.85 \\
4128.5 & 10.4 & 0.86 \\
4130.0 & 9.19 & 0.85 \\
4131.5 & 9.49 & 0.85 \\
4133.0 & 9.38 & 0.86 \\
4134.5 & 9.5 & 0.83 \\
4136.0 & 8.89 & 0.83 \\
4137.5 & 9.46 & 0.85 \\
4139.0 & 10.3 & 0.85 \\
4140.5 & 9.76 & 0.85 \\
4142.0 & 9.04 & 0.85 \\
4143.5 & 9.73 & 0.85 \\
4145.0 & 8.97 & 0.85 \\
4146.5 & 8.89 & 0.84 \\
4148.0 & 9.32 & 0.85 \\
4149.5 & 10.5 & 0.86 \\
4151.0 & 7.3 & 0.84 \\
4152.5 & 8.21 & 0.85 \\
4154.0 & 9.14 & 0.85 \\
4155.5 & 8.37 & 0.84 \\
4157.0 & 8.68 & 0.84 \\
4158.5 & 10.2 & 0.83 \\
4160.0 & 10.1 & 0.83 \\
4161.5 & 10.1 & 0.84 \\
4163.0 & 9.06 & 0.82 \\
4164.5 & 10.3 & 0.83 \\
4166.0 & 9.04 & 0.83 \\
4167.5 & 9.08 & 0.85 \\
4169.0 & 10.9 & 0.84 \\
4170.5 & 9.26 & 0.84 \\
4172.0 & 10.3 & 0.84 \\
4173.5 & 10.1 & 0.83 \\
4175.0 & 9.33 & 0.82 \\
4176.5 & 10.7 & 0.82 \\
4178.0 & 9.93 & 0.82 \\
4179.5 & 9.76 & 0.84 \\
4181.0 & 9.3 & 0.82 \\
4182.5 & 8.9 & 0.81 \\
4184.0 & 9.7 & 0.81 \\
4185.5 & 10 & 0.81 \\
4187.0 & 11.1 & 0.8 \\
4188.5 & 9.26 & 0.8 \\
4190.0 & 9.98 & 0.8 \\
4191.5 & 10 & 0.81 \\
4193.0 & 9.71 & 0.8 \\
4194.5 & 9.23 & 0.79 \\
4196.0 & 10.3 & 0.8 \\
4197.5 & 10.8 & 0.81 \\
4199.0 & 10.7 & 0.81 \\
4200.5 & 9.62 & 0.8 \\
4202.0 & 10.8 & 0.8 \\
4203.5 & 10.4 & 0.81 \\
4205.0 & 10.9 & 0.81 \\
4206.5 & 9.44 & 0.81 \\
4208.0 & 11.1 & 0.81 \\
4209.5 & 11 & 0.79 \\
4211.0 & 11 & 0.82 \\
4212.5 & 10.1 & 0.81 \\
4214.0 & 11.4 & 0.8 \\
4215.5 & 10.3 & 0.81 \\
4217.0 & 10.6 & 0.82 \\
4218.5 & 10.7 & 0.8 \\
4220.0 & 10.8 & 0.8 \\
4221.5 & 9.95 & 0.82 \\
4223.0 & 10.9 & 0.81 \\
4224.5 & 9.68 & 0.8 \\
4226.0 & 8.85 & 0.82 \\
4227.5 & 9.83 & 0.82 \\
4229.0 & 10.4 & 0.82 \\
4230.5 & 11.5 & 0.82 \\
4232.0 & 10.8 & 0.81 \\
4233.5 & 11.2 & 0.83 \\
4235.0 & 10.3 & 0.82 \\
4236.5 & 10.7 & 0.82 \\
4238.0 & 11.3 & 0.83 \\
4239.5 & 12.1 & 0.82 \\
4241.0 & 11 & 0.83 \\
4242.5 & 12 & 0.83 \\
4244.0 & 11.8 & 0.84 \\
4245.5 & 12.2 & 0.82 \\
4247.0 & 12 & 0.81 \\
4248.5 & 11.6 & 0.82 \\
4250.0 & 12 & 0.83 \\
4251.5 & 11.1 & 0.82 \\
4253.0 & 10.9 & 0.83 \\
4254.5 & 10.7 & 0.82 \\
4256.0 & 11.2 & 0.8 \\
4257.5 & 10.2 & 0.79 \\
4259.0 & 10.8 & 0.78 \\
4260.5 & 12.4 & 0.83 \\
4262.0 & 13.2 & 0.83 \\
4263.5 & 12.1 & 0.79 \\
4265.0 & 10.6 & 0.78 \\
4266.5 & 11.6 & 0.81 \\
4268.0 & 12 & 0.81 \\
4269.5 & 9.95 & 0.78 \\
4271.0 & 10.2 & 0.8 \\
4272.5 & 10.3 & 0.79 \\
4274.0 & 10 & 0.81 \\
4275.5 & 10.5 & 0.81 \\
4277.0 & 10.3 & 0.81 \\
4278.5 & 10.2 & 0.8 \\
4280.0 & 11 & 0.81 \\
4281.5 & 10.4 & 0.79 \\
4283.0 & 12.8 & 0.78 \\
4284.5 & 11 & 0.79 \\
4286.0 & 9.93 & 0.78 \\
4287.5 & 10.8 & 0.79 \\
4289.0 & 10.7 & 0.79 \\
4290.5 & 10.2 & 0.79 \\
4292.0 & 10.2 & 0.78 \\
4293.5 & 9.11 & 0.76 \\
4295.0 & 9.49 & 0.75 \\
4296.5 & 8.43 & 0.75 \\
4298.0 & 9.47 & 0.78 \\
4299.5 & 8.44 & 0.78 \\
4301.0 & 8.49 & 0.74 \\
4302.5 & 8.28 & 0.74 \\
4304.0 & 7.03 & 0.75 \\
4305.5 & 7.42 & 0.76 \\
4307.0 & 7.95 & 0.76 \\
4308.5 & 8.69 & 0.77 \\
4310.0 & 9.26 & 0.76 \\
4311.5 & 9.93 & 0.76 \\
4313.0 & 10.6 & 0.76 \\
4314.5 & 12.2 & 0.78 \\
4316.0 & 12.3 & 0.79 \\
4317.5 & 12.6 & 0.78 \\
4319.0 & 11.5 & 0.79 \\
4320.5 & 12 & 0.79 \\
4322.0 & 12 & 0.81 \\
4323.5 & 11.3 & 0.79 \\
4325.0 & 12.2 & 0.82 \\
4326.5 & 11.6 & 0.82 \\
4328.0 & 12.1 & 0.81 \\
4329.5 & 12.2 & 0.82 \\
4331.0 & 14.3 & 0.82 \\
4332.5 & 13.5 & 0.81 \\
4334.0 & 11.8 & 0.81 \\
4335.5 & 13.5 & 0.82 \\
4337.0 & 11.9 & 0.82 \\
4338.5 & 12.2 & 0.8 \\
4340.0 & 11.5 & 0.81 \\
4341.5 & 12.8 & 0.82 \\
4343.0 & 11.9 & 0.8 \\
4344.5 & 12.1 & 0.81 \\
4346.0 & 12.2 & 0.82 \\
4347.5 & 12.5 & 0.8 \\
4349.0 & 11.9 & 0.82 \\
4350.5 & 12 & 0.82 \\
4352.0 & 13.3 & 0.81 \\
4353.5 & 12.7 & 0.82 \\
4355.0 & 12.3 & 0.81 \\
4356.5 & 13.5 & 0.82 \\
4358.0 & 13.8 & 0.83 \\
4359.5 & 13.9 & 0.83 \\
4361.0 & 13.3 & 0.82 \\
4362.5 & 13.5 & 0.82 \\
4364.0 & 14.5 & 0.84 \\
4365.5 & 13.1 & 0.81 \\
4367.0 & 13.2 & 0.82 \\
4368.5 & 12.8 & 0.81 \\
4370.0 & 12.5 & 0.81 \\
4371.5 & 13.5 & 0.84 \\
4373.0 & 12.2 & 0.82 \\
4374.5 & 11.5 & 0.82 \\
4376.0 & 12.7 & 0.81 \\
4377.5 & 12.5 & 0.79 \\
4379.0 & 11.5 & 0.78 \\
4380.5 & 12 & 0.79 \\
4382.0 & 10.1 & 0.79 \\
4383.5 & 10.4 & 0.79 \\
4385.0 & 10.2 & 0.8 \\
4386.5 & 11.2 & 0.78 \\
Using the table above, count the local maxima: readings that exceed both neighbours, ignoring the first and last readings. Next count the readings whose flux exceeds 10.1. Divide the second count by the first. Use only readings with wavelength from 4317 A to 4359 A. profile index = 4.0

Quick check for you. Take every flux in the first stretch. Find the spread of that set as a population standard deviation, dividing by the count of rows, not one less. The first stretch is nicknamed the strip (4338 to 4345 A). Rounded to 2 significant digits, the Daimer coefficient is 0.42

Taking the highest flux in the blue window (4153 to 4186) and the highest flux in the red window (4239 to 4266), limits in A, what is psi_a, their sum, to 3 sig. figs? 24.1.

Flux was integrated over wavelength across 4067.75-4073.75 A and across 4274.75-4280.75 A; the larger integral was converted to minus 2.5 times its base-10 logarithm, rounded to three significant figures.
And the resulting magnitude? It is -4.50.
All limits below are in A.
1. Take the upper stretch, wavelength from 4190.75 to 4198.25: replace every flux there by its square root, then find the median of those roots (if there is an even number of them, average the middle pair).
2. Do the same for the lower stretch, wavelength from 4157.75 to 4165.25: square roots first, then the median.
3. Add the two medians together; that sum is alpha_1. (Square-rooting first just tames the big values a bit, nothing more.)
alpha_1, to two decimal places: 6.34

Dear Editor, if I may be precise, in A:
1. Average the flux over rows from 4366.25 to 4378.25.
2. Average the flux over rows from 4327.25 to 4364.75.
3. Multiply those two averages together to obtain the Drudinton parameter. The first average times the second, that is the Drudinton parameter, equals 161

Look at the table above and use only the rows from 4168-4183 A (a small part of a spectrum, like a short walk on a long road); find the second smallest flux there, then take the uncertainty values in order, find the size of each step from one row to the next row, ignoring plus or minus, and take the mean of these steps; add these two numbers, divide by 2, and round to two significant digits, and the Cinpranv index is 4.6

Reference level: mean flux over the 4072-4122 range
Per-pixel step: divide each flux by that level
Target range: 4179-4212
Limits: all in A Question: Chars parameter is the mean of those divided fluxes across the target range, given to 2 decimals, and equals 0.99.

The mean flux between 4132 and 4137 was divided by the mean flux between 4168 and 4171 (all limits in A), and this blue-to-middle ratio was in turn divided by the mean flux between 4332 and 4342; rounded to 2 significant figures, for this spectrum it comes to 0.074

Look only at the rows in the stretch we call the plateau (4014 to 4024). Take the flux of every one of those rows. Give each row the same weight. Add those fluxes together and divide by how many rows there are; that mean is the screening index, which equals 10.9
